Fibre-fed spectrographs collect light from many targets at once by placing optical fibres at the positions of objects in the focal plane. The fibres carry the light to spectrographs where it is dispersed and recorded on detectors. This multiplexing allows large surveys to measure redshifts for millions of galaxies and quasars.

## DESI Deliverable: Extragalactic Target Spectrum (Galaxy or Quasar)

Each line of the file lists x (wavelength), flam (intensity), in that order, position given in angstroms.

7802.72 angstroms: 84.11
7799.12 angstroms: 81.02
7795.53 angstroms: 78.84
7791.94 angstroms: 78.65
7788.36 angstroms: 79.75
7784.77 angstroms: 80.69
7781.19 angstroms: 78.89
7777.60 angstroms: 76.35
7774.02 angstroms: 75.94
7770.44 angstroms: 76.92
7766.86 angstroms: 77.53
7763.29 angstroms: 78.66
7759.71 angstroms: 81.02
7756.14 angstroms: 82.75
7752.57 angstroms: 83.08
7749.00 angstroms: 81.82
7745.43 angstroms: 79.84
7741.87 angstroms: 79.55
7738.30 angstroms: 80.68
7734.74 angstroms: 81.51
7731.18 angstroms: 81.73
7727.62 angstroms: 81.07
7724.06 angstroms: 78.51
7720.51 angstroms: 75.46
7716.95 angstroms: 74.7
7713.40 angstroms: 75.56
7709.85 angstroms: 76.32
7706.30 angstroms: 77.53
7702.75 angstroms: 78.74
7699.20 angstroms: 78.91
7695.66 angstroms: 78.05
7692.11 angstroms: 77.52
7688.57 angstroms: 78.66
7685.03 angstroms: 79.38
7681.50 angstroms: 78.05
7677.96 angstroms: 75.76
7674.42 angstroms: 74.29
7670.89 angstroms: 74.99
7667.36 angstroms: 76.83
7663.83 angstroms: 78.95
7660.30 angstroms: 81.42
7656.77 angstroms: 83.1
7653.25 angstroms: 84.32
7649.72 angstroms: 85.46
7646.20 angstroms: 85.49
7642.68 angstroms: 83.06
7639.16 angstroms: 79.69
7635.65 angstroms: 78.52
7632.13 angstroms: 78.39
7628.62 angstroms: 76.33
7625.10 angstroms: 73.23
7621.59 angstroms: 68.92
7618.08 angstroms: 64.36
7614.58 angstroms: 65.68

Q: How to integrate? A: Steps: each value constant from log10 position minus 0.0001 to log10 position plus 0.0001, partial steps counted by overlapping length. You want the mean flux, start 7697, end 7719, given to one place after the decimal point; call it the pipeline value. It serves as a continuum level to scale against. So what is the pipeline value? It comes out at 77.0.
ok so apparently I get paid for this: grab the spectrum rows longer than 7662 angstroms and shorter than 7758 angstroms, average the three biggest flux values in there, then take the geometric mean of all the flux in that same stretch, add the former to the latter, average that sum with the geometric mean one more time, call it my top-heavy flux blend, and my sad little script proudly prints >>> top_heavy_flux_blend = 120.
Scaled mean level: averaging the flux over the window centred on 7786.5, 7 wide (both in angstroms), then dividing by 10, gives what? 8.02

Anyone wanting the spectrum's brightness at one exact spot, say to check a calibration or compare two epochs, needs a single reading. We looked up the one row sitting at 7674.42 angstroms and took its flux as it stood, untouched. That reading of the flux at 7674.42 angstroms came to 74.29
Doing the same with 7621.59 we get 68.92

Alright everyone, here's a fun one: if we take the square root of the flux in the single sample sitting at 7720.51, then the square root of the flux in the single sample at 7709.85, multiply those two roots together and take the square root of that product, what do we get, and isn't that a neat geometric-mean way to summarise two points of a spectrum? 8.71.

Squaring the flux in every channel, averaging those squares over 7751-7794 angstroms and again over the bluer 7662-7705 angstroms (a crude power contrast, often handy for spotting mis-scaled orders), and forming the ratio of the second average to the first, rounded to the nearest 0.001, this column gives 0.958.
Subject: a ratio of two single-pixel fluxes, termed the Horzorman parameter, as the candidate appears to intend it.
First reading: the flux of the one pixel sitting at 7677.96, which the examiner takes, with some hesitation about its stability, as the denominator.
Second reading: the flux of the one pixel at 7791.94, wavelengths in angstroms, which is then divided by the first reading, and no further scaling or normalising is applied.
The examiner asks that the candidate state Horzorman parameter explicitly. 1.038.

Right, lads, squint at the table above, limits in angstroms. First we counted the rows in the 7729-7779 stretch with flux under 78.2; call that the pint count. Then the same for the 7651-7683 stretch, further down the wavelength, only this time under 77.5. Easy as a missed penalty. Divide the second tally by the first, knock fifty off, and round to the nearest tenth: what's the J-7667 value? -49.0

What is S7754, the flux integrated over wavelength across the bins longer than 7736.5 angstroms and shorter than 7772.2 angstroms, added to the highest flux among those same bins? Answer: 2946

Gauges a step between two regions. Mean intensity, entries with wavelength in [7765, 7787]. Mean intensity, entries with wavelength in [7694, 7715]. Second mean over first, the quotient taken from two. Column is 1.00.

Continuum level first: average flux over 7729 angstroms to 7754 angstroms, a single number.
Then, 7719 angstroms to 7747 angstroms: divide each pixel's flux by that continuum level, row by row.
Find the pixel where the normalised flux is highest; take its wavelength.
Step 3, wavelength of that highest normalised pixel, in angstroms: 7731.18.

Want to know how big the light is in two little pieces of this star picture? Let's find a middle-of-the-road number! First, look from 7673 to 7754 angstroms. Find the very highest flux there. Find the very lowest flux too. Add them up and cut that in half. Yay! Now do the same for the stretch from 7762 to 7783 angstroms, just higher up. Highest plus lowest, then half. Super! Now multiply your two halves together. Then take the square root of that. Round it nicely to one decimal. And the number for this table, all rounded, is 78.0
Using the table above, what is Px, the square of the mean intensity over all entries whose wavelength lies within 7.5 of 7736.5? 6540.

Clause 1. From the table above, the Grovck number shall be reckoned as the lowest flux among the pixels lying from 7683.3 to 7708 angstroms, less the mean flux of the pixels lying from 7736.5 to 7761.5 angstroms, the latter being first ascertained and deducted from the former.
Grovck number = -3.7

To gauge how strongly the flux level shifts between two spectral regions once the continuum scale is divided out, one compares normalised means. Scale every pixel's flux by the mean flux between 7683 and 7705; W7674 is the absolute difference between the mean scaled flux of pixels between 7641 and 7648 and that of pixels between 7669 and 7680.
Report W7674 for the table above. 0.12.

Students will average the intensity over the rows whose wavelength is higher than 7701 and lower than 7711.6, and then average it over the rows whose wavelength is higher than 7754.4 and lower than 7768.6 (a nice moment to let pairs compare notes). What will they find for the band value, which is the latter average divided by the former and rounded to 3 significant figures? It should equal 1.03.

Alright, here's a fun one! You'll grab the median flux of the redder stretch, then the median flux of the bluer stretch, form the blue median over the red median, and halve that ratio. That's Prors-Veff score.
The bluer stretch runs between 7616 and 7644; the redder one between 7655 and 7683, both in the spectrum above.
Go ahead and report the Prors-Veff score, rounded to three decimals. 0.499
